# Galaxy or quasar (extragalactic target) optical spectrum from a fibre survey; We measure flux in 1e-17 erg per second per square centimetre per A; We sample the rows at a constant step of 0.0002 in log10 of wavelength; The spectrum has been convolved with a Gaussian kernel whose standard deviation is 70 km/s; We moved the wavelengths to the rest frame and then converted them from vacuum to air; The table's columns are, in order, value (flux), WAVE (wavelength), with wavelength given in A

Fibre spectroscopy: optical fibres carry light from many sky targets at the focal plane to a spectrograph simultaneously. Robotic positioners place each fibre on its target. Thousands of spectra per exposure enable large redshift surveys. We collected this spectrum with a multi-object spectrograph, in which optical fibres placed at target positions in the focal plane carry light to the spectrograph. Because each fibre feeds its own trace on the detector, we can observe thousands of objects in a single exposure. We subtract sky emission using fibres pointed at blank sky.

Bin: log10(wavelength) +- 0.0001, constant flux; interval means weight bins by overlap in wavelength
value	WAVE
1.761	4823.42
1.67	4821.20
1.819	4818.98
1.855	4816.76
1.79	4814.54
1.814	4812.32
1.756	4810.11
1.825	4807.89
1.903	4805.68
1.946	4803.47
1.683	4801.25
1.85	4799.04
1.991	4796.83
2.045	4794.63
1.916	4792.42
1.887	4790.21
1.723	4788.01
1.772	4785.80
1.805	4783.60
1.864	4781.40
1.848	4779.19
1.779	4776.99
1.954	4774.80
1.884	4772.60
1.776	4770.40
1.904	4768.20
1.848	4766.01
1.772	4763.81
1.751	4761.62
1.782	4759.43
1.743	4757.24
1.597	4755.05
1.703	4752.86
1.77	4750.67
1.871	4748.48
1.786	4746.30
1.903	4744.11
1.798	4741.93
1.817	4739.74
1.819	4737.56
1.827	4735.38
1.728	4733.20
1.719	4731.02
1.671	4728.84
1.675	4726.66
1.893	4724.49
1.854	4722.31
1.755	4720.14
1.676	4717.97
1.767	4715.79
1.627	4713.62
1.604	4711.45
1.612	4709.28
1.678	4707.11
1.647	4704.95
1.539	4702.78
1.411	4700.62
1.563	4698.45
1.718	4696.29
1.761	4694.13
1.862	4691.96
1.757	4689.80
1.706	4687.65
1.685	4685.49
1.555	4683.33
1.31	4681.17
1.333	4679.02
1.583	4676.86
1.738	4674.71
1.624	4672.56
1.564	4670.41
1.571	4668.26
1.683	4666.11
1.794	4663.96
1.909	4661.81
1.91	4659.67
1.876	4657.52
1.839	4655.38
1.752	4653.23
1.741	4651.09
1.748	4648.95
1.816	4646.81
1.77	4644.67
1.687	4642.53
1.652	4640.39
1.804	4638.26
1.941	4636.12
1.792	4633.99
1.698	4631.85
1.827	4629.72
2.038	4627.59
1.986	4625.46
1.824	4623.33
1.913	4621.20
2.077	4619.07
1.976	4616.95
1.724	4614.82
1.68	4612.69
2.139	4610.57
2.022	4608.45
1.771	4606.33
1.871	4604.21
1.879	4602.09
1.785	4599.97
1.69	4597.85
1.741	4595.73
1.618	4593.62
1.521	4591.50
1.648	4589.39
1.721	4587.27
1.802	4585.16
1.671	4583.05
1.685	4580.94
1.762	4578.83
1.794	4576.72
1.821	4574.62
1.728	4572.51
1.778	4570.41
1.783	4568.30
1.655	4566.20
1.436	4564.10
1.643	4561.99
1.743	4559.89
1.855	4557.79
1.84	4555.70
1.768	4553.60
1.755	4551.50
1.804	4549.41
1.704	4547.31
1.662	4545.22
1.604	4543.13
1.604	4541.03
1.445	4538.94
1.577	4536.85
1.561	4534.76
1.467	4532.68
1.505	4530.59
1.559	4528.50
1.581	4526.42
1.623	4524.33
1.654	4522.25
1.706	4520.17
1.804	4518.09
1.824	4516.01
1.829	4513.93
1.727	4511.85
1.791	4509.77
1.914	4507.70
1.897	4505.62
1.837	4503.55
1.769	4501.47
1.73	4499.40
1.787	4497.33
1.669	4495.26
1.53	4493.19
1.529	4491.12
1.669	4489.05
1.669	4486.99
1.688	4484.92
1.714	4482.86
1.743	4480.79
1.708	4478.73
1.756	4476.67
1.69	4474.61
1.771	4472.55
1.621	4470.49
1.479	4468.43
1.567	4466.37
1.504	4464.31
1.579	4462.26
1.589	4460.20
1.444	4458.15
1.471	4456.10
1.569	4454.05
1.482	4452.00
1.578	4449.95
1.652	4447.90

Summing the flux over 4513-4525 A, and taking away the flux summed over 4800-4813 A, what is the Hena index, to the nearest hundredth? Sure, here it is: -0.49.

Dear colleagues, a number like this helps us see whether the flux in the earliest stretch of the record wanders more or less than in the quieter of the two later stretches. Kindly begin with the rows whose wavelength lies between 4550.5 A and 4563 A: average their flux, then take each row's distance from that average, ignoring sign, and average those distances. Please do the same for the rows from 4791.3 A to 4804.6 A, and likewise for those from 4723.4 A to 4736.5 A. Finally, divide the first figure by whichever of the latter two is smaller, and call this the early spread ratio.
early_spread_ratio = 0.75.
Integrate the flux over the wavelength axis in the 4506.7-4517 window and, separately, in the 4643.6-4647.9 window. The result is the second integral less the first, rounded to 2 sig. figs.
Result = -11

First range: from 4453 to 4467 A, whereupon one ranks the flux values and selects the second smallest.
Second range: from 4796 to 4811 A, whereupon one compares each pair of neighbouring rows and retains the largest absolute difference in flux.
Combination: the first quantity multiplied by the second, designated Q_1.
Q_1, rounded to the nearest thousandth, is 0.387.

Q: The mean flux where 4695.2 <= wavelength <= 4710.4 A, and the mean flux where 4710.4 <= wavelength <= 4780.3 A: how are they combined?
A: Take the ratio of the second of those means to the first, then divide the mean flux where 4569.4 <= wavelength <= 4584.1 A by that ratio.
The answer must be 1.57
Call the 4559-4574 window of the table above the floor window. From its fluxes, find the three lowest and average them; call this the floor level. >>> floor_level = 1.58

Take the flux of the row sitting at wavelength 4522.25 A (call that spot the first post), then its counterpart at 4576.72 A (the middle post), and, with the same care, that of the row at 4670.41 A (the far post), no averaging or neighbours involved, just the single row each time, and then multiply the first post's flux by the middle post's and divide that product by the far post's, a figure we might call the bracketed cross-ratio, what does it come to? 1.90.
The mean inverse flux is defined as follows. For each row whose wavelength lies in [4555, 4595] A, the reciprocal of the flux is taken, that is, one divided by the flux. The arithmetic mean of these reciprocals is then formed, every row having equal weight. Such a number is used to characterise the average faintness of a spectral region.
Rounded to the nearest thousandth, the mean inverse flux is 0.587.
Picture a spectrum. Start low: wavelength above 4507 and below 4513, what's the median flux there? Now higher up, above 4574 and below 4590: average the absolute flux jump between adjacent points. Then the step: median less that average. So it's 1.73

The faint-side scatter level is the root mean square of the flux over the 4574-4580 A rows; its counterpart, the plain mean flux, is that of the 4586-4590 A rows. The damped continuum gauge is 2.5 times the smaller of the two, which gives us 4.2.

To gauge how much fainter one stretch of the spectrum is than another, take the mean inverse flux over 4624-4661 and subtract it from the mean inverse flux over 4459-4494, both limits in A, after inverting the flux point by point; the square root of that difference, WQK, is 0.25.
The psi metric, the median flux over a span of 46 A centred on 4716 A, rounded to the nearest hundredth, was 1.68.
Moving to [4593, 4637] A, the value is 1.83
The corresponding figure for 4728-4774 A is 1.78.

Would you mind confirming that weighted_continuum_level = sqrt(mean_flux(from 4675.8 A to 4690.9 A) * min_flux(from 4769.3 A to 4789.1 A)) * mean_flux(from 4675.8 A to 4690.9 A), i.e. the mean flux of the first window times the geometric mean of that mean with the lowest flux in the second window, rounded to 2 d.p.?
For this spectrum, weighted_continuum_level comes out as 2.56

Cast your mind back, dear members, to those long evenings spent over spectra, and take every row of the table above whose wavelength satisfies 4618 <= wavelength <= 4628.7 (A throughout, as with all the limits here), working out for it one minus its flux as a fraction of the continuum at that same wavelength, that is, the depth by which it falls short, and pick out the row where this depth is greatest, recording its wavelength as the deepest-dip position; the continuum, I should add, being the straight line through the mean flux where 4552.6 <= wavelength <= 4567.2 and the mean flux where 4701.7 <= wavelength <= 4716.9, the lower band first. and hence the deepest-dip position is 4623.33 A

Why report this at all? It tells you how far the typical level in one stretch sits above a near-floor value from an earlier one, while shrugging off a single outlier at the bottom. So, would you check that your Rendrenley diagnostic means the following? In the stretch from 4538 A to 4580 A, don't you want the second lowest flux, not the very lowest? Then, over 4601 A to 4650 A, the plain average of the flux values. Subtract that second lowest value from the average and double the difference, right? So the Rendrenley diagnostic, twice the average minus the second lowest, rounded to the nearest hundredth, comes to 0.82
